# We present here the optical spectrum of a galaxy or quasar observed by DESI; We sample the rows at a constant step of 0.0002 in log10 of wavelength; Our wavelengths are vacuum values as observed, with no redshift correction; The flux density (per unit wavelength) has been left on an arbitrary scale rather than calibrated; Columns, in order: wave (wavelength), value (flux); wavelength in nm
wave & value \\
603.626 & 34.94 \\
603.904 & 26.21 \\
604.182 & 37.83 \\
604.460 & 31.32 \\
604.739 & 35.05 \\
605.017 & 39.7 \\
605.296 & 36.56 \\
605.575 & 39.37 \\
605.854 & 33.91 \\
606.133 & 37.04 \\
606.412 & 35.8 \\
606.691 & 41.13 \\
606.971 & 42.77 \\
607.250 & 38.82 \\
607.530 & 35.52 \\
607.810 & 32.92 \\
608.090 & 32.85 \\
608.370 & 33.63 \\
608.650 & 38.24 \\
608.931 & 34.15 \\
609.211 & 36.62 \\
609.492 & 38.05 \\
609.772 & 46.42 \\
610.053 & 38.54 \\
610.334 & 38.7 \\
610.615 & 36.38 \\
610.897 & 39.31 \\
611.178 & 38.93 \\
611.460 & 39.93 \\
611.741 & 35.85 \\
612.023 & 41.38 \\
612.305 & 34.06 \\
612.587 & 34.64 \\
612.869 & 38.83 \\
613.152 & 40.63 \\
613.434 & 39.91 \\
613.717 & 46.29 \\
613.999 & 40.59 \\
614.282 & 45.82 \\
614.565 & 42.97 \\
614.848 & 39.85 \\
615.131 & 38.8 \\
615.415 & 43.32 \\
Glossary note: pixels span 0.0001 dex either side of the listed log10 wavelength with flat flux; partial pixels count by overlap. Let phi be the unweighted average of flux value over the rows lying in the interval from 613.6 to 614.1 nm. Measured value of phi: 43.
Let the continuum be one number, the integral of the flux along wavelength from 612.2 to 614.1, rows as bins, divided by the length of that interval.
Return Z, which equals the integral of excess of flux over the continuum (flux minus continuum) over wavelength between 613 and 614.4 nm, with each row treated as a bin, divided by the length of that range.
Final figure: 3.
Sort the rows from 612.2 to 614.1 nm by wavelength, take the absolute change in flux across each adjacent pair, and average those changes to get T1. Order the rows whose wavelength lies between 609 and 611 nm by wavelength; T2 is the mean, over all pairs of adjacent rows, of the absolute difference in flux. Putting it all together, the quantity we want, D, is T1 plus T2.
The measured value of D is 7.1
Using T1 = 3.2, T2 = 3.8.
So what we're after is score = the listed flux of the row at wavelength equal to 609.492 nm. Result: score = 38.05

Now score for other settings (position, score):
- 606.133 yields 37.04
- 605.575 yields 39.37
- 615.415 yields 43.32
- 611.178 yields 38.93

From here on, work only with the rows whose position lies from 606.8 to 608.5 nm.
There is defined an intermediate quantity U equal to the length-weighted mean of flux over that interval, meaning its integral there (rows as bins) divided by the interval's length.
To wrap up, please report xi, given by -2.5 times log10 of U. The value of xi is -3.90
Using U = 36.2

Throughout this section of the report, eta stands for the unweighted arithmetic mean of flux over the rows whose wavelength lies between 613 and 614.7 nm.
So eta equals 42.7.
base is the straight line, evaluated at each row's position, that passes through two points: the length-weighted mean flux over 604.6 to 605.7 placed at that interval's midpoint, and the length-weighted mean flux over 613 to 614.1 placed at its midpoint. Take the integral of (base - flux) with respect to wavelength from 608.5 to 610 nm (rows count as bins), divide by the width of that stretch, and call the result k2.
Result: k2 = 1.1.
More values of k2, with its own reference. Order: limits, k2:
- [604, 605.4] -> 1.6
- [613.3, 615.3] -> 0.2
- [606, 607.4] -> -0.7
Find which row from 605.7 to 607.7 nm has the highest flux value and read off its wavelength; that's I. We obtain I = 606.971 nm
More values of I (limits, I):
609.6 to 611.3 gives 609.772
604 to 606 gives 605.017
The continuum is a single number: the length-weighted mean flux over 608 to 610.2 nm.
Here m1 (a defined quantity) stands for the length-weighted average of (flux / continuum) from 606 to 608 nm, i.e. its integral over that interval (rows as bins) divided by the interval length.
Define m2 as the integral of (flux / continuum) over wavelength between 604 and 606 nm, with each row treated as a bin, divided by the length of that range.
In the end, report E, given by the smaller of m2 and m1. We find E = 0.96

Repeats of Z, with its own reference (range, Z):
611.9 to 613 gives -2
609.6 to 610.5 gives 2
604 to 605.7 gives -3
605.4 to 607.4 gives -1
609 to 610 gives 0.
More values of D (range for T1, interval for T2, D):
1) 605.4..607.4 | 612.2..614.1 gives 6.7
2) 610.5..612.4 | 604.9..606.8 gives 7.1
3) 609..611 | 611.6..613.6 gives 7.2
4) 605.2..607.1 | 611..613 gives 7.1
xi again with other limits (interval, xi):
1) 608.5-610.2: -3.97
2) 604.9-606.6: -3.92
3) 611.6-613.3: -3.94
